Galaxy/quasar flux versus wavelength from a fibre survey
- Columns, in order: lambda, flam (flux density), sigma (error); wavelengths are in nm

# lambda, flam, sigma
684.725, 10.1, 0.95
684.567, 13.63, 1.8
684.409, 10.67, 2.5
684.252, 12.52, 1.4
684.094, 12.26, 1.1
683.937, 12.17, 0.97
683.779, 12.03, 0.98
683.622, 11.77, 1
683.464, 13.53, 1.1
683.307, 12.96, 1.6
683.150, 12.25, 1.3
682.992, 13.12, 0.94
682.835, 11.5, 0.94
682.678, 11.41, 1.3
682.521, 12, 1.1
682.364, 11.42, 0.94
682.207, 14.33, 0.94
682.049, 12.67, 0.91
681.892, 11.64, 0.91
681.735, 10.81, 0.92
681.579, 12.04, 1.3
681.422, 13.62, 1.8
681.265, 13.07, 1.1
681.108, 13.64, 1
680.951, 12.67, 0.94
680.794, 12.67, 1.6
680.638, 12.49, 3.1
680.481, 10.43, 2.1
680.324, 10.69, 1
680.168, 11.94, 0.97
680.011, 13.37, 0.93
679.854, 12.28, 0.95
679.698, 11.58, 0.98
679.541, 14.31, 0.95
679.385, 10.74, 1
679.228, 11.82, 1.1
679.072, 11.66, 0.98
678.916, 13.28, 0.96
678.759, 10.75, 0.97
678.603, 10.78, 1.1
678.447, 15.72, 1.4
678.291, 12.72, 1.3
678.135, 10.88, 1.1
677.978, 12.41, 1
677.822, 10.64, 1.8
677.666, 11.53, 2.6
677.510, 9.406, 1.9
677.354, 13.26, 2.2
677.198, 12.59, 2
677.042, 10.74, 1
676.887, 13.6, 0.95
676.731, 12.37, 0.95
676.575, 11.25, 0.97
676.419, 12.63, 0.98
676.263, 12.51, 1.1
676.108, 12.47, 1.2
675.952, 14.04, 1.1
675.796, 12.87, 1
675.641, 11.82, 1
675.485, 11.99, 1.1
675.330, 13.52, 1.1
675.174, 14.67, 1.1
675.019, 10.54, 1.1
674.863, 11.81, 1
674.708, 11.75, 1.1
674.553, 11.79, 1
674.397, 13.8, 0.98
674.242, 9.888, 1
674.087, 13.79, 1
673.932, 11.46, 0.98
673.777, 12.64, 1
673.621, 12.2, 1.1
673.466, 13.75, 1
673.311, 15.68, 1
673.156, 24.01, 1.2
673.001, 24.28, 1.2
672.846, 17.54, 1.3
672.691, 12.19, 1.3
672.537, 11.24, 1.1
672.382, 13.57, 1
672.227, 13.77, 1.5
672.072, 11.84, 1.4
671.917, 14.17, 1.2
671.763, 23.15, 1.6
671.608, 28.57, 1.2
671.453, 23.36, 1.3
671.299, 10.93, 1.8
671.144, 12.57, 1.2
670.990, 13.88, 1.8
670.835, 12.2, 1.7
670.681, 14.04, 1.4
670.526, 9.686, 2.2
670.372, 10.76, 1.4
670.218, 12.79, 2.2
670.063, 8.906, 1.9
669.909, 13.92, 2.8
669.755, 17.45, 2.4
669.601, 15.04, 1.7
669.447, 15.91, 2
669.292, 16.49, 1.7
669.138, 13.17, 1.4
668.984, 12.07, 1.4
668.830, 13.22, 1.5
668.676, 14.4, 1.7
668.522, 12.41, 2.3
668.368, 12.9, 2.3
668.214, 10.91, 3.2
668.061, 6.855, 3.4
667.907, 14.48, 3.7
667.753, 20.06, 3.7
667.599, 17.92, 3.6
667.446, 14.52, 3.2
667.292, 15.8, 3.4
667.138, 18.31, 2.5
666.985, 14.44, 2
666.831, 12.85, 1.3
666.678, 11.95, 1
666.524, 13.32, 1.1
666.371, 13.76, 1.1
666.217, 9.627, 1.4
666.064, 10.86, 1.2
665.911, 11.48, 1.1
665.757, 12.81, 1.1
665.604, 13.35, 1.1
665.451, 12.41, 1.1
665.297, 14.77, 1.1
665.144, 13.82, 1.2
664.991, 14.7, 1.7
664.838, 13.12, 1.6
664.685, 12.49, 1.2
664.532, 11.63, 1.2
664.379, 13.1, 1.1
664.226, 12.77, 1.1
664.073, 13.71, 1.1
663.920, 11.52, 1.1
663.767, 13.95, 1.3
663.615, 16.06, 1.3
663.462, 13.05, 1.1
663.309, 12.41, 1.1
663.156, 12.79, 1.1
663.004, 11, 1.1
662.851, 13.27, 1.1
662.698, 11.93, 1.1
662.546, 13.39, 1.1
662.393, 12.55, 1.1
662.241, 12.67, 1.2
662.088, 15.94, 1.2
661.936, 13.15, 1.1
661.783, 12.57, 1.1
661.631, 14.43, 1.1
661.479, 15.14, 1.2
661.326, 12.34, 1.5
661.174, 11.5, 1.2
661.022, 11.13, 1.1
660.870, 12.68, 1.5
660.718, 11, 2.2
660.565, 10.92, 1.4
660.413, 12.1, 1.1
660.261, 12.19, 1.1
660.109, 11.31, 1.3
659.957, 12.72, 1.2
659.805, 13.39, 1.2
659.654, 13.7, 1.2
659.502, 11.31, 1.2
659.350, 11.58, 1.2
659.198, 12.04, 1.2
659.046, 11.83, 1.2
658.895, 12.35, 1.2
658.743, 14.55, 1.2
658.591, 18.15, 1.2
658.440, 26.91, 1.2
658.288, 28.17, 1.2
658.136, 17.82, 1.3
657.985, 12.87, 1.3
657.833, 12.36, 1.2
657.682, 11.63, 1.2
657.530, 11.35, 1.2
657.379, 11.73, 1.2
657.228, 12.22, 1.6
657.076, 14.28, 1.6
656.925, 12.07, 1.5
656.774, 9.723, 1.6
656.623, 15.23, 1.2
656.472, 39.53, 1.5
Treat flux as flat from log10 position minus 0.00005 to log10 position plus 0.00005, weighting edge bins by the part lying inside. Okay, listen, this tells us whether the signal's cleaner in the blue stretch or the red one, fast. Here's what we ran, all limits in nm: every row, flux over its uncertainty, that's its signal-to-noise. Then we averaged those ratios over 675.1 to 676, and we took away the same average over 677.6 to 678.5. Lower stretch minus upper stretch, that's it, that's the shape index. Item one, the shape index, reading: 3.4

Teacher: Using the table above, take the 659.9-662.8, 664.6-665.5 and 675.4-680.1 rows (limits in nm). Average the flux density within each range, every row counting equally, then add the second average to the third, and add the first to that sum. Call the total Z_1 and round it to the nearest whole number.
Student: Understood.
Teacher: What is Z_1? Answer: 38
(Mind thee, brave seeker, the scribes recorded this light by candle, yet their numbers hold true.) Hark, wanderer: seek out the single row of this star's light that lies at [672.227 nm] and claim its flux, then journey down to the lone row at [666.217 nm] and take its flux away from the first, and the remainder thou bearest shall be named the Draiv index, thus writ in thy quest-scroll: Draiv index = 4.1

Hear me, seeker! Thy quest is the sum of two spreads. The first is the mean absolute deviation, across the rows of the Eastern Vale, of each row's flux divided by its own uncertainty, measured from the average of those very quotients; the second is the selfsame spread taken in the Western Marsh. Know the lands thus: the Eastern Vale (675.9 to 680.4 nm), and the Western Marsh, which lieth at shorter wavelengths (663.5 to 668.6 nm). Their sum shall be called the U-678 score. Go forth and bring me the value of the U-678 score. 4.9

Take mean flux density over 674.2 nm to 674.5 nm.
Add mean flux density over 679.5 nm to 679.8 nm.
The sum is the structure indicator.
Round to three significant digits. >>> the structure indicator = 24.8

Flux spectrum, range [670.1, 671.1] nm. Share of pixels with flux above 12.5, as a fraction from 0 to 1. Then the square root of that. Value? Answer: 0.71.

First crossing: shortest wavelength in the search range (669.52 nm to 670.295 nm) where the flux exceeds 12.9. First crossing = 669.601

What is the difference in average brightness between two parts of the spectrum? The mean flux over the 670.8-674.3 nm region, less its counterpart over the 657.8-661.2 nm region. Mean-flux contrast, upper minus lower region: 1.5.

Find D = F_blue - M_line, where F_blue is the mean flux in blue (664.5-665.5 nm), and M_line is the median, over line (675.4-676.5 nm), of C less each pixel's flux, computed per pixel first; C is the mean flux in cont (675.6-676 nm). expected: 12.9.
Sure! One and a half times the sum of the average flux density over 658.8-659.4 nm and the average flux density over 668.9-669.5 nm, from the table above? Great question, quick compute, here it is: 40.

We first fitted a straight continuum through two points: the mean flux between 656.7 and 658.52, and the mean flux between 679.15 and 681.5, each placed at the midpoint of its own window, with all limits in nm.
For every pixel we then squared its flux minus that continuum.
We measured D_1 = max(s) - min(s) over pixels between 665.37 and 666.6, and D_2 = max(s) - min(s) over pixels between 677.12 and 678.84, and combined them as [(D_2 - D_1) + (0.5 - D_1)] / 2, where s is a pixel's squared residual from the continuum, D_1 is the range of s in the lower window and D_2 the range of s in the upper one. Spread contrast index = -14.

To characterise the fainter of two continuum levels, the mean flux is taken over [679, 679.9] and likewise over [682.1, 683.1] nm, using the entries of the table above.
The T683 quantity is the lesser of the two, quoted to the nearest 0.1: 12.1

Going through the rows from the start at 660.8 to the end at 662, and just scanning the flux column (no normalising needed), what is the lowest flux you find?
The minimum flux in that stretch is 11.13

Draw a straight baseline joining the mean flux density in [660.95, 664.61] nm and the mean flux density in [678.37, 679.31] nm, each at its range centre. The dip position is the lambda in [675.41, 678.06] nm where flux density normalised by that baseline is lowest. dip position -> 677.510 nm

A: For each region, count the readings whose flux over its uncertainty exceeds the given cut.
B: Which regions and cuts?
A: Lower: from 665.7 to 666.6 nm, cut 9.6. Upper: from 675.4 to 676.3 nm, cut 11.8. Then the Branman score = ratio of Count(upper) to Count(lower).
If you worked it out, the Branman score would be 0.75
